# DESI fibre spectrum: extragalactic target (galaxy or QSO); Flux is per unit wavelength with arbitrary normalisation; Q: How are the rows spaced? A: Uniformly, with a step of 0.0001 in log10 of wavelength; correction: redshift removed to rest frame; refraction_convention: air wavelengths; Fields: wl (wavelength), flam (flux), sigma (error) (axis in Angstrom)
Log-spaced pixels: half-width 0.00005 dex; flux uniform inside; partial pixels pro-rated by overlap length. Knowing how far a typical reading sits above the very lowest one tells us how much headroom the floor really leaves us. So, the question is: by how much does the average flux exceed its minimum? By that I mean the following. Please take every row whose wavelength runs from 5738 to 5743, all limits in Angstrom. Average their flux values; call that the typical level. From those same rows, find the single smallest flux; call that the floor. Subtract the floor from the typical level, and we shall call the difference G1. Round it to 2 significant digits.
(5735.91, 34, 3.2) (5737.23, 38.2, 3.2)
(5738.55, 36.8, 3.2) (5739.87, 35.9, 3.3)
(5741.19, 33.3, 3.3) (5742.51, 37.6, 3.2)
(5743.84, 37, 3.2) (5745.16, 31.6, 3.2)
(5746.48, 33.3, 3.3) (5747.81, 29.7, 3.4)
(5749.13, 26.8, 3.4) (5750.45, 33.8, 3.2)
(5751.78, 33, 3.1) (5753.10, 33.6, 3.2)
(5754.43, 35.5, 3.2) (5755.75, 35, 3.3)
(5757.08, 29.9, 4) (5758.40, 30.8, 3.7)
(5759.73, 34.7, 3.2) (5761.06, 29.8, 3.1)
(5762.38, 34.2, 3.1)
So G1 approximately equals 2.6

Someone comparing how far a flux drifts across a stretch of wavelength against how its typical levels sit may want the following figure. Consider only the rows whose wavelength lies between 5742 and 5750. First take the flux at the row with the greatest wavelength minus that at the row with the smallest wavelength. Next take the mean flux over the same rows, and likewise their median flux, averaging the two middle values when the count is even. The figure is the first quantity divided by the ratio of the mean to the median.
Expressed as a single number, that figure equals -11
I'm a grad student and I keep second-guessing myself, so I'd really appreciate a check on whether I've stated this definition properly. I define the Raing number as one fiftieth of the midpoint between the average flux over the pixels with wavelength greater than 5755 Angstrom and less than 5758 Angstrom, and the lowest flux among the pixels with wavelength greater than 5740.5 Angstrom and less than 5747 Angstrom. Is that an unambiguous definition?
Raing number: 0.64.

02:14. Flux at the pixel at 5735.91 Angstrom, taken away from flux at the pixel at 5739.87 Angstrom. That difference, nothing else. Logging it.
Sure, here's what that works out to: 2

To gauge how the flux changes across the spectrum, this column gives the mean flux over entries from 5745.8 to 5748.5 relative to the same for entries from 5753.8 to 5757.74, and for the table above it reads 0.94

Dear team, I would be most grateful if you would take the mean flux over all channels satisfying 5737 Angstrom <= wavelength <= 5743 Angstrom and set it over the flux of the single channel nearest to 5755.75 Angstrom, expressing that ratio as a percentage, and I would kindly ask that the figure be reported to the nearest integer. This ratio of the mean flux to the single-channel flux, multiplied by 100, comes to 104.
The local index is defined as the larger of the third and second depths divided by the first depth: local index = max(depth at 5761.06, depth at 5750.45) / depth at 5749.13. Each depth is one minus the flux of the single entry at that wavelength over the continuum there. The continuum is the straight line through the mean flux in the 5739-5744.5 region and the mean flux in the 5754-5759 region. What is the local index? 0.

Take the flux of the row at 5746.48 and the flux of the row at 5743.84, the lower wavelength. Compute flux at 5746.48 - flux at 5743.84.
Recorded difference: -3.7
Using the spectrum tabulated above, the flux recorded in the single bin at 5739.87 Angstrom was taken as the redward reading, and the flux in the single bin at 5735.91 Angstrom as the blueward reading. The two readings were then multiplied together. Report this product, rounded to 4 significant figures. 1221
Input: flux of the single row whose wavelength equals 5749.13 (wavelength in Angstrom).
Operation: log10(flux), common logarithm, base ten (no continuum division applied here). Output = 1.43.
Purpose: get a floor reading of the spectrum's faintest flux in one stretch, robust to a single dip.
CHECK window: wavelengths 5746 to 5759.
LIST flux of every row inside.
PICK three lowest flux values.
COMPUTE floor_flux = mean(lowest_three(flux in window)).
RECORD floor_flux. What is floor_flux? 28.8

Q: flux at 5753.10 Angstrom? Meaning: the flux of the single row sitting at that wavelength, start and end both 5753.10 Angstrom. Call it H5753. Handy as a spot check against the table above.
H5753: 33.6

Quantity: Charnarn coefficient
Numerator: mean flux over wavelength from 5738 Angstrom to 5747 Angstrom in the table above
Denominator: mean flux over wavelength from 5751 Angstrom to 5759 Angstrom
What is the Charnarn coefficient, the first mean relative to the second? 1.06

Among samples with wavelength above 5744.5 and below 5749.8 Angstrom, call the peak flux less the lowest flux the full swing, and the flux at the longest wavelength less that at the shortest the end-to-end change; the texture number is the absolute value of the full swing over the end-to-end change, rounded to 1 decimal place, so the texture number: 1.4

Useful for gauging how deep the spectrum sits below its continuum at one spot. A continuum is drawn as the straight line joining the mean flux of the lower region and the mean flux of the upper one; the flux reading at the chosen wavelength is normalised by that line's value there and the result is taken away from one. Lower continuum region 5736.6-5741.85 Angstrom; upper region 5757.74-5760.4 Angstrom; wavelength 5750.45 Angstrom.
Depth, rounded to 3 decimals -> 0.011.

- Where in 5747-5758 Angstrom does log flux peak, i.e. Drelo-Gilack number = 5754.43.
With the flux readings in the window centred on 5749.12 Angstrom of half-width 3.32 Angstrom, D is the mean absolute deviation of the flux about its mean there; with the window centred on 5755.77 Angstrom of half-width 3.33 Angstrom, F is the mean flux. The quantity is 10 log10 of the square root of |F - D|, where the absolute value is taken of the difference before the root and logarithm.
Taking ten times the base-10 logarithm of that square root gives 7.42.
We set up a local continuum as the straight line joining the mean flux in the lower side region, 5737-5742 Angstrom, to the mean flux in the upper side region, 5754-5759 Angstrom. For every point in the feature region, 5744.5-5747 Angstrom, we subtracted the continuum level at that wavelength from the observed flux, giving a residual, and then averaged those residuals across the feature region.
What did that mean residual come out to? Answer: -2.4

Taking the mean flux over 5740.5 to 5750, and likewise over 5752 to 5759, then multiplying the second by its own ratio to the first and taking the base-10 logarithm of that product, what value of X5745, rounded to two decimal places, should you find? 1.52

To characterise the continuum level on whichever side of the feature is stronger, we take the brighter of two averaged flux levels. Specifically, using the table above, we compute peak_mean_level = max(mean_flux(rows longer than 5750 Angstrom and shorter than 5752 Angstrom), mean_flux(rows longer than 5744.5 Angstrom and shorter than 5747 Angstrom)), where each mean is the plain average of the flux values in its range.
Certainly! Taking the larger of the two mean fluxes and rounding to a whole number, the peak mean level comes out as 33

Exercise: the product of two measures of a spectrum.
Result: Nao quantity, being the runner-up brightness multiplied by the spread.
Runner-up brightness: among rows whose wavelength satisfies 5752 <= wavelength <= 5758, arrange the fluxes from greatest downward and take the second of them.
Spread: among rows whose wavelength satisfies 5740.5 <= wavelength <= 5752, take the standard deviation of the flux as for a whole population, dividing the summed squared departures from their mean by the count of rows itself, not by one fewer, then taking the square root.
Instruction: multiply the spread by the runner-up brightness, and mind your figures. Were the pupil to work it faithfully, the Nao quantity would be 110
